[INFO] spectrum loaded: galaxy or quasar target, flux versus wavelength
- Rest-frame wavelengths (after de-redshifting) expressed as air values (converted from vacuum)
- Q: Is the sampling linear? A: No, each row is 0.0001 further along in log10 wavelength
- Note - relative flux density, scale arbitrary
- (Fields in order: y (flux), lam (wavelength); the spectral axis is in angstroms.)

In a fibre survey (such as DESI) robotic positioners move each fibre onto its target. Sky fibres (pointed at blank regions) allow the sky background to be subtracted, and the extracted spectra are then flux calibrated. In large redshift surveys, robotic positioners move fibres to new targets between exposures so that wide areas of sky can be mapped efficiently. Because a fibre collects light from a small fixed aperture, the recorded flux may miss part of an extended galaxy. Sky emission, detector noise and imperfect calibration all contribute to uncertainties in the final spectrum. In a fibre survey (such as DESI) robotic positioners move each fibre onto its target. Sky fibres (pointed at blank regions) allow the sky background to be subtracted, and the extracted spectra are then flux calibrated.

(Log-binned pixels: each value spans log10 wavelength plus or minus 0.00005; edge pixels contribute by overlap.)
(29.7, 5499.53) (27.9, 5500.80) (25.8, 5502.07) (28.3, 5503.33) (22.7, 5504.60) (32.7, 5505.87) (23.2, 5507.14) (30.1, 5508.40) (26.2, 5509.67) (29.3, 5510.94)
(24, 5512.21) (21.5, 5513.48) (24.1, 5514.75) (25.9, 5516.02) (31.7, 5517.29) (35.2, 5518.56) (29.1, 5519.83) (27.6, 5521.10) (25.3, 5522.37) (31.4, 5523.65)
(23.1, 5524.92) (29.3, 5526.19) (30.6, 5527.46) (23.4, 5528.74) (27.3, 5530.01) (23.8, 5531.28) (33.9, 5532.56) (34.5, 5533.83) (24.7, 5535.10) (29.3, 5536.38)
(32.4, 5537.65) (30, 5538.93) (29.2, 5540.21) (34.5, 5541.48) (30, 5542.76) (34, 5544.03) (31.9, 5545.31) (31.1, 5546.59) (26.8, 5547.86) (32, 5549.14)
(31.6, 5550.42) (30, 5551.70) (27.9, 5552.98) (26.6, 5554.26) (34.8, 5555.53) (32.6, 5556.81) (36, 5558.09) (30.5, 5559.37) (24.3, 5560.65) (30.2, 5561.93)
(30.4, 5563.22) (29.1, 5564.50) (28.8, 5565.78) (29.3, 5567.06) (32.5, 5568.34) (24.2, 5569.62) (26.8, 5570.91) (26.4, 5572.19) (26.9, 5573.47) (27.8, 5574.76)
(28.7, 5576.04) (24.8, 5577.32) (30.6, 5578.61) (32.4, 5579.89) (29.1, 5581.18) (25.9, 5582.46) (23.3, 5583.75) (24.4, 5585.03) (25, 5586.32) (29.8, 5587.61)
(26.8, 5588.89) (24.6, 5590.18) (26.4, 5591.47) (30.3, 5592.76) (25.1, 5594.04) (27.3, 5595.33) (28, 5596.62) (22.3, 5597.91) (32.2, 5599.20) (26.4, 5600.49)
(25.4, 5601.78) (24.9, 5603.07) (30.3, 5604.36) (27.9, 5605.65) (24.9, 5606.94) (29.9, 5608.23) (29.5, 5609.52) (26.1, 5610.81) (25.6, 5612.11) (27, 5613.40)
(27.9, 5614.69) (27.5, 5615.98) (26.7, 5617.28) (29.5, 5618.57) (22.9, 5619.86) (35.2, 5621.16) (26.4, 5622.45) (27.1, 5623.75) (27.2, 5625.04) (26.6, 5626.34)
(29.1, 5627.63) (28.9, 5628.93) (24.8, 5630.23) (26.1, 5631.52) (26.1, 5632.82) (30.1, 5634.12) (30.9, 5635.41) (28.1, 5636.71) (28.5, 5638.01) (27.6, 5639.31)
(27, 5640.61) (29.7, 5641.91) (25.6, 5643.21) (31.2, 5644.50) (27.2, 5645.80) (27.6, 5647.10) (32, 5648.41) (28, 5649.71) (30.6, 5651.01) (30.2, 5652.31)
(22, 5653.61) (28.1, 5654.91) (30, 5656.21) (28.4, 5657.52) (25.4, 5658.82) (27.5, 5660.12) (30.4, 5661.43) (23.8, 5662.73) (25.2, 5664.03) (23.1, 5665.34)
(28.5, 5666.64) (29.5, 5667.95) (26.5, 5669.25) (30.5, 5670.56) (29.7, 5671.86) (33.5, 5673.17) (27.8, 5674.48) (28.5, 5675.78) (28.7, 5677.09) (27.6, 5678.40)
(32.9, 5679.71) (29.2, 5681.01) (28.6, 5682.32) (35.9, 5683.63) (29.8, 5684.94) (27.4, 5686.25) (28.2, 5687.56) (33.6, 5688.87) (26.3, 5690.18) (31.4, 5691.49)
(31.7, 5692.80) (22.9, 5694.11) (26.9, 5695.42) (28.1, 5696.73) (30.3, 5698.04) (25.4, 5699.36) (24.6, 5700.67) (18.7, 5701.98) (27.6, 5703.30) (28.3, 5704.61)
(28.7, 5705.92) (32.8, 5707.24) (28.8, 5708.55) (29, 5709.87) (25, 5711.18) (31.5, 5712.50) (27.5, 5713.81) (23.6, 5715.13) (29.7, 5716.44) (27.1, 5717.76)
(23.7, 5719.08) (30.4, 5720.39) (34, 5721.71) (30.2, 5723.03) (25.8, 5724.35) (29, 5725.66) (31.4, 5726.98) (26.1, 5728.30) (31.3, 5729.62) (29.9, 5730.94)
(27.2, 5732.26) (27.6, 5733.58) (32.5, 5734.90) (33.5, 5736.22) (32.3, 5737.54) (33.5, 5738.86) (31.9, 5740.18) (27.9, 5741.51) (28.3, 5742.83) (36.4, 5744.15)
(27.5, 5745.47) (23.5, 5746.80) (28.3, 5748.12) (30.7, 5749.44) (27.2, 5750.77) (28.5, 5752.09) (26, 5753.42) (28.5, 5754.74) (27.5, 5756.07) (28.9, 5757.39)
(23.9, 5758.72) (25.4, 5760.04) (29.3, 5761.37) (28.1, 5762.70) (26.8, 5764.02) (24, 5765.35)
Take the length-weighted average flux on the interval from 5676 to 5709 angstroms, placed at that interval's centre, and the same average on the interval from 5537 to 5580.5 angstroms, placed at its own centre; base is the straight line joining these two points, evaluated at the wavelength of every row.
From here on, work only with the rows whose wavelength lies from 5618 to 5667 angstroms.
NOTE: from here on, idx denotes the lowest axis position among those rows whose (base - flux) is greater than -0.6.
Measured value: 5618.57 angstroms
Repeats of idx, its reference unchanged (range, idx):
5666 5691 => 5666.64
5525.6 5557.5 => 5526.19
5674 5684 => 5674.48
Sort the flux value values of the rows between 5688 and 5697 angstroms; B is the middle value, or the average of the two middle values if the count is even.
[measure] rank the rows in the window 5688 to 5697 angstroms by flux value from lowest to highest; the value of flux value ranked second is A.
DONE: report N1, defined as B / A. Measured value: 1.07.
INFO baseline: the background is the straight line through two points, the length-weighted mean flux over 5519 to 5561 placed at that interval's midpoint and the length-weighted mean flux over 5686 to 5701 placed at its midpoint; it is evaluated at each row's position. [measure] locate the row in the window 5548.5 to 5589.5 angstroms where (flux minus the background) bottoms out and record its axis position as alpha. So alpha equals 5583.75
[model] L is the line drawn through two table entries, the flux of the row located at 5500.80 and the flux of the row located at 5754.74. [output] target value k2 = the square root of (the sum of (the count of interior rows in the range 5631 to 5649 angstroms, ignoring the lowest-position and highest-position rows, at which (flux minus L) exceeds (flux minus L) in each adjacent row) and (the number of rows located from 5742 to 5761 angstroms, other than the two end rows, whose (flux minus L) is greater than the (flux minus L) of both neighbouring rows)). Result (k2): 3.0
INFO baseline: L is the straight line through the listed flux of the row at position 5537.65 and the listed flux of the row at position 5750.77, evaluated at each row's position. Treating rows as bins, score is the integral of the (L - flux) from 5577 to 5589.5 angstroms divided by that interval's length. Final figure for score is 4.0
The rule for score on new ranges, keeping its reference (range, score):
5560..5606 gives 3.8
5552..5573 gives 2.4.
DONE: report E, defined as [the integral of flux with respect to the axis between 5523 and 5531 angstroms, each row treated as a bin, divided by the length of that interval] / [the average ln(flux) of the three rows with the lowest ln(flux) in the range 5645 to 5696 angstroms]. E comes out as 8.8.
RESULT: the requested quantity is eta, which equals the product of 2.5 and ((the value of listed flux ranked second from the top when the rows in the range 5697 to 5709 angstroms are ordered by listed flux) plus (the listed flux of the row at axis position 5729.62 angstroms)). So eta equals 154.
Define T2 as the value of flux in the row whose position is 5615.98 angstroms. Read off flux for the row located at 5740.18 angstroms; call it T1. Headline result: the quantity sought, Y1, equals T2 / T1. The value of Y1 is 0.86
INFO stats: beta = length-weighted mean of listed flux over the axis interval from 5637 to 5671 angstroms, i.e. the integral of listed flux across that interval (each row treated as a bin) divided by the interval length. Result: 27.8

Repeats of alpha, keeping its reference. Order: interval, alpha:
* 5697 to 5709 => 5701.98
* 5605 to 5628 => 5619.86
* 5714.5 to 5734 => 5715.13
